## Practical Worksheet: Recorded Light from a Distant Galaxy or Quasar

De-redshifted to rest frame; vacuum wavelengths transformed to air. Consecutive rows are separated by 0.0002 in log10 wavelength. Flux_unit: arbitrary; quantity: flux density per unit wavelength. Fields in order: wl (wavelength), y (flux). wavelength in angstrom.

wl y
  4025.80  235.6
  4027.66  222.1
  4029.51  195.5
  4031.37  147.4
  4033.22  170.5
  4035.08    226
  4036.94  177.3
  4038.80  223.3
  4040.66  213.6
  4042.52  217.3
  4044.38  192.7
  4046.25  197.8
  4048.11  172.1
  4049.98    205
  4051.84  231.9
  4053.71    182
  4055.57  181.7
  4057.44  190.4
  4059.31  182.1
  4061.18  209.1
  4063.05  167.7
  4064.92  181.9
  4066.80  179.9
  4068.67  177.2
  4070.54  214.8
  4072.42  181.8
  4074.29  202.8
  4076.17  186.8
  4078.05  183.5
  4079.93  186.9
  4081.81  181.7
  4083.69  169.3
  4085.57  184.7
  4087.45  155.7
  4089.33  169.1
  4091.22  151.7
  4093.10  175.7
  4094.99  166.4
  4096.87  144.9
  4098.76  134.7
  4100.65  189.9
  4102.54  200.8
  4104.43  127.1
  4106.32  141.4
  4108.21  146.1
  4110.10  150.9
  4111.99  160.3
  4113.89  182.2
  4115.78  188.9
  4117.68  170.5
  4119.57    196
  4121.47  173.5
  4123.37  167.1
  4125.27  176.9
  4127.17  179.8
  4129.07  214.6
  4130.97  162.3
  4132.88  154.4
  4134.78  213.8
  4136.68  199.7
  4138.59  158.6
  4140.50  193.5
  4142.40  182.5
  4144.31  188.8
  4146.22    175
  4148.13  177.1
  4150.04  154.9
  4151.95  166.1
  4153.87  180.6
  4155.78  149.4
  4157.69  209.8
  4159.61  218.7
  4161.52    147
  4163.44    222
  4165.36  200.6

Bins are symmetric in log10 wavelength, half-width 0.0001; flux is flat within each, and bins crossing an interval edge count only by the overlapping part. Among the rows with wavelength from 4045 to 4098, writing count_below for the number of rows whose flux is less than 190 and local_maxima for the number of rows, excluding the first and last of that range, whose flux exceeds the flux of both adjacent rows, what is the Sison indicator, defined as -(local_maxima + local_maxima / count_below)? -10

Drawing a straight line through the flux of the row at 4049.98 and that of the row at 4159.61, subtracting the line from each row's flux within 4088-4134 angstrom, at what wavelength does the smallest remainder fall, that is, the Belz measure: 4104.43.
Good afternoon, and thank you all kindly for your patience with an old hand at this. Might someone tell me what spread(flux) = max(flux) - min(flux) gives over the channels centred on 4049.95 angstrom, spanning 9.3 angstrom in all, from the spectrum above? 60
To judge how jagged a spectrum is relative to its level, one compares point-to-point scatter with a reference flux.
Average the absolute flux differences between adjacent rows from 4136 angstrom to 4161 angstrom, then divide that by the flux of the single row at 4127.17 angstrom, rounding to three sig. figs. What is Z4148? 0.119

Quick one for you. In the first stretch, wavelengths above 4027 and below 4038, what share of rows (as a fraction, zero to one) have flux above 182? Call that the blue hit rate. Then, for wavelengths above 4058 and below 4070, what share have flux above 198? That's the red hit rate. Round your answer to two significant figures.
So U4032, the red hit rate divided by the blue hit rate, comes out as 0.33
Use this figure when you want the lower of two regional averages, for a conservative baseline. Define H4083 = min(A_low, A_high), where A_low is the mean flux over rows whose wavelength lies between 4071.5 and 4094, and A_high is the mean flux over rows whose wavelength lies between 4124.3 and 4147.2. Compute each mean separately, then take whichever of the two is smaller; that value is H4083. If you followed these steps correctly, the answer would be 177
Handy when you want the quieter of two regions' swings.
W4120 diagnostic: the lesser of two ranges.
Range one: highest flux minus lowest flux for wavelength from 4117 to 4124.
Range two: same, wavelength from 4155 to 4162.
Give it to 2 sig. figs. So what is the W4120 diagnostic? 29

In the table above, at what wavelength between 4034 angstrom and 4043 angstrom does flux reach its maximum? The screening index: 4035.08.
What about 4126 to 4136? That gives 4129.07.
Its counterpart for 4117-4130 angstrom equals 4129.07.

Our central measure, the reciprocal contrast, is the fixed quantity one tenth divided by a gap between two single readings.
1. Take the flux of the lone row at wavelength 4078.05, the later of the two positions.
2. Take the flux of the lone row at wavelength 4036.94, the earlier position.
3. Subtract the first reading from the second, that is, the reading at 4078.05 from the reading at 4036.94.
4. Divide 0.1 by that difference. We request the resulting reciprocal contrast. -0.016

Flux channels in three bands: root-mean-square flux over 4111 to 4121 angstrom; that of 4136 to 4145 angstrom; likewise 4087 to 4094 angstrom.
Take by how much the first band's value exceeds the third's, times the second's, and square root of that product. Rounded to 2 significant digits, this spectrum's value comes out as 56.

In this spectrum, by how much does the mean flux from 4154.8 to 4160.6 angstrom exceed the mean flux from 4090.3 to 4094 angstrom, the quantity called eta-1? 29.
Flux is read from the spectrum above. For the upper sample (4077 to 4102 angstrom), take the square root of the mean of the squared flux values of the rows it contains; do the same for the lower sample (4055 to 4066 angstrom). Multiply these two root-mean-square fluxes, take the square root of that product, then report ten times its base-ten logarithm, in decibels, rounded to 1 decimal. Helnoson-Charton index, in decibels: 22.5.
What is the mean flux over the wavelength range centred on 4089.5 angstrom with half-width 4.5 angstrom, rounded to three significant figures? 167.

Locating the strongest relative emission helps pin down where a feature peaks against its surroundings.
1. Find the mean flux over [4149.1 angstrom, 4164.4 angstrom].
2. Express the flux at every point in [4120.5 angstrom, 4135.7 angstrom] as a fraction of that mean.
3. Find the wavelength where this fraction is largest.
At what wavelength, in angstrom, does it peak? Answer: 4129.07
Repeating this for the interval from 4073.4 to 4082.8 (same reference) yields 4074.29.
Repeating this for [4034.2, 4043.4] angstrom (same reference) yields 4035.08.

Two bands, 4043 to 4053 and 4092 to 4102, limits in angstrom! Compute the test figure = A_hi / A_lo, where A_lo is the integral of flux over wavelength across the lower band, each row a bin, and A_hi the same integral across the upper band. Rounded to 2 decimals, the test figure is 0.82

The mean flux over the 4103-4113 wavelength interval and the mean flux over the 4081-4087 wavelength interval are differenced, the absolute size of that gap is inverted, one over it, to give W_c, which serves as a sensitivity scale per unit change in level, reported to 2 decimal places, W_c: 0.03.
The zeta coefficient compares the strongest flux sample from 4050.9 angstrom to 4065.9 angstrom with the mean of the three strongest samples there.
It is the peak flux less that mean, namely 21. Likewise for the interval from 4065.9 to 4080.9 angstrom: 13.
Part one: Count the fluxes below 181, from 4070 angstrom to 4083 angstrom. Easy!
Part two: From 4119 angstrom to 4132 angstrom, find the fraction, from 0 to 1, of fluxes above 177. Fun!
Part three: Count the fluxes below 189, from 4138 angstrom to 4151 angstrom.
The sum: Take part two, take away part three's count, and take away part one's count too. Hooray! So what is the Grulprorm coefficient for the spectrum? -5.6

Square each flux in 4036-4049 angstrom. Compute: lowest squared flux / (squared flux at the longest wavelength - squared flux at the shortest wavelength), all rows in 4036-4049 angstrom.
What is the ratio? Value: -16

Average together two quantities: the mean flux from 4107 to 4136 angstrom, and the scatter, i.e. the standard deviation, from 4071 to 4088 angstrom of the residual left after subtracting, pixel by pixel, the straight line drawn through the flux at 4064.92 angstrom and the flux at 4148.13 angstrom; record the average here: 94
